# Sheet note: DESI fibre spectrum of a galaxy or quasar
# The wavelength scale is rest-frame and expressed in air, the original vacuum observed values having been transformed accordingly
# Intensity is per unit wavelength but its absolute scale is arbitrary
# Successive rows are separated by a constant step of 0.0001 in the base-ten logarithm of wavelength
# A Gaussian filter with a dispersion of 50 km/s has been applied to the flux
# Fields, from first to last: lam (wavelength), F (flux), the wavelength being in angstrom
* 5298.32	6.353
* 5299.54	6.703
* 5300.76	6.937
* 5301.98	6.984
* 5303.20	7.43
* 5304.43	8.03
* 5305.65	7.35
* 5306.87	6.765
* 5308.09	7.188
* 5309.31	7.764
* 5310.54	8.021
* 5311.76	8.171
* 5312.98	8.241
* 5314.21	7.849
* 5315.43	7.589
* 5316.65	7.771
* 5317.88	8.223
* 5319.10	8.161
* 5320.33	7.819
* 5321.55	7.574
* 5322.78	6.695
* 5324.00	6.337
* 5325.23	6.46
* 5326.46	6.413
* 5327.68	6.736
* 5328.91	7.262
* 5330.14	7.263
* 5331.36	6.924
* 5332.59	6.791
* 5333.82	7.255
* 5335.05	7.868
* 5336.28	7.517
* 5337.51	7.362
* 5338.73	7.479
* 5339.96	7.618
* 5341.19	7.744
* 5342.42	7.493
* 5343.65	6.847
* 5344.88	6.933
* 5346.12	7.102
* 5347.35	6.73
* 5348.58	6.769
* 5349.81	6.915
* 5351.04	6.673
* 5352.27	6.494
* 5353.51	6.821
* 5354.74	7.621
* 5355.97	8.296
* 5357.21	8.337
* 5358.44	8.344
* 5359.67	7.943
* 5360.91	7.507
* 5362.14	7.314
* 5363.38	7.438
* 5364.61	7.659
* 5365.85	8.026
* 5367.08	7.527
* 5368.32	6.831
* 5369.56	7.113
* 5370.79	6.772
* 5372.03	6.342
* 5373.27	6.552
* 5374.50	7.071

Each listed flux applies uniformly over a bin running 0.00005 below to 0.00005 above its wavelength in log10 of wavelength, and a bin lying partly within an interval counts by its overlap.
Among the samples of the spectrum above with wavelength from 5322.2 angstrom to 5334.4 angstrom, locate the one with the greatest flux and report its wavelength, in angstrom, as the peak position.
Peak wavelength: 5330.14 angstrom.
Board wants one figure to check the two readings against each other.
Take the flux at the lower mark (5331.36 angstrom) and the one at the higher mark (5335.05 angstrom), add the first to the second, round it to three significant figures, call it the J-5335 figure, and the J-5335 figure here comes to 14.8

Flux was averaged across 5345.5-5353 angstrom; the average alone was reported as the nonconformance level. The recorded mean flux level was 6.78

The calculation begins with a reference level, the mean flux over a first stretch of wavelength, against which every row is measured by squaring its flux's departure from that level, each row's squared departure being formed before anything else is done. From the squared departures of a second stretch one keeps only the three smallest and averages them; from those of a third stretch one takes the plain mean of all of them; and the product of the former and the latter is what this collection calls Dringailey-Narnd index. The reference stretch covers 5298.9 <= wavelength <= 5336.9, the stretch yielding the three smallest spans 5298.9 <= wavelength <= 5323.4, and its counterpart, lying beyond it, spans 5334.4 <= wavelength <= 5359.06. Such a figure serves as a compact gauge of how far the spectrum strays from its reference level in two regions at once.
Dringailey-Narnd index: 0.0036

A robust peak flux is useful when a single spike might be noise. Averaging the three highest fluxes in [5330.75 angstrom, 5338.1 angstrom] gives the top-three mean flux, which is 7.6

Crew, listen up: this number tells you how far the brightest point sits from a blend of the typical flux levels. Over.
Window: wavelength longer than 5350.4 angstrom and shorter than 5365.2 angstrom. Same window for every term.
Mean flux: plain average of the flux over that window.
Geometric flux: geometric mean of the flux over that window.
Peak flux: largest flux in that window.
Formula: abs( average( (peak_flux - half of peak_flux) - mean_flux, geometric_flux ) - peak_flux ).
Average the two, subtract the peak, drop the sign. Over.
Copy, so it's 6.27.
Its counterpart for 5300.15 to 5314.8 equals 6.19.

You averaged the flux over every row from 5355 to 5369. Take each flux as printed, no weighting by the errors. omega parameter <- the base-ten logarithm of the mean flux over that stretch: 0.889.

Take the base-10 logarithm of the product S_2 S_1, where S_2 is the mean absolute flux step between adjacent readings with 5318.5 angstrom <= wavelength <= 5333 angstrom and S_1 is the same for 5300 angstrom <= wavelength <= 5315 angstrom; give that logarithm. -0.94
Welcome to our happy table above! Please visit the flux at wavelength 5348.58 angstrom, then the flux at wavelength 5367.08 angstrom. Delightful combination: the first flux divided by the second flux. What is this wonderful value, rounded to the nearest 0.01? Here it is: 0.90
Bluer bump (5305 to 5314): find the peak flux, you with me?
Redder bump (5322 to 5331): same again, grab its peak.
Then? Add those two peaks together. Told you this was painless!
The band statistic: 15.5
